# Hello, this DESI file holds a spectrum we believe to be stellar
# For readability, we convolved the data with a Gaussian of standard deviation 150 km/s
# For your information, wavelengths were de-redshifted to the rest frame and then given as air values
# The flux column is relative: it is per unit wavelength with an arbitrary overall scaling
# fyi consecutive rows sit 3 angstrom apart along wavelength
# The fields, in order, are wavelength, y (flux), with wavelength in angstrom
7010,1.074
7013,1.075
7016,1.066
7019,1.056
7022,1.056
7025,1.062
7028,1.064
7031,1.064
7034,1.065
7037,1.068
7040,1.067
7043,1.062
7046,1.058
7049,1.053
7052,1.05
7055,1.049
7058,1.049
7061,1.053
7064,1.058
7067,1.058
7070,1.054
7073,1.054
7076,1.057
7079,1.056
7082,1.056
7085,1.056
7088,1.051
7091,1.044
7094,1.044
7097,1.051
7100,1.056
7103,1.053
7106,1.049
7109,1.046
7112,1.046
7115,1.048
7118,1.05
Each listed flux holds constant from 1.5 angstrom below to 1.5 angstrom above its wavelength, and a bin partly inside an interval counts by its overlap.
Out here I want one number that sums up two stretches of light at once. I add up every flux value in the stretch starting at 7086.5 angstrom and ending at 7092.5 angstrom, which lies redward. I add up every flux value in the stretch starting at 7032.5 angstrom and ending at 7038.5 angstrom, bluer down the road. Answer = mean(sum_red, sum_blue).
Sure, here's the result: 2.11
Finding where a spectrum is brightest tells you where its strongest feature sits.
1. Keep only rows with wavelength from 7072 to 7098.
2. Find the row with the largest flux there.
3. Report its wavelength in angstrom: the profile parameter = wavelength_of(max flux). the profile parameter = 7076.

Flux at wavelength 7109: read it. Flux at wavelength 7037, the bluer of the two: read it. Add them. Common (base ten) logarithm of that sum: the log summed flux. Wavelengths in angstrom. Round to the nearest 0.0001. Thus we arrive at 0.3251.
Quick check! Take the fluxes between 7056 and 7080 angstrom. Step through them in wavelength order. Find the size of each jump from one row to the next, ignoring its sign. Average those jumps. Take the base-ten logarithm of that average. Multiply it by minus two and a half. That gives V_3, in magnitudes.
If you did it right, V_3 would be 6.54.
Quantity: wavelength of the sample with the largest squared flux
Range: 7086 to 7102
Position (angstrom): 7100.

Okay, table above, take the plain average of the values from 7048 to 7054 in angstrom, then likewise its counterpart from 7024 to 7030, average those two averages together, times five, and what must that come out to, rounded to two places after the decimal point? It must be 5.29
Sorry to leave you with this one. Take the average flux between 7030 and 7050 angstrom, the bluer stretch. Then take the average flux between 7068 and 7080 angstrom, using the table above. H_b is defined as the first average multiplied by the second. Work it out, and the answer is 1.12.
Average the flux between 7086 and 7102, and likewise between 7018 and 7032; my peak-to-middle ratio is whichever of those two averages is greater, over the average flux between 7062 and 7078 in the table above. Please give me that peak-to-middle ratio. 1.004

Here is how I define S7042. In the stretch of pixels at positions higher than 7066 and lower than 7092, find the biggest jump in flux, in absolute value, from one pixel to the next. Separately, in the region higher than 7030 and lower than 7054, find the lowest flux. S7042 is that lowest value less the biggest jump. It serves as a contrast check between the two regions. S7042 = 1.043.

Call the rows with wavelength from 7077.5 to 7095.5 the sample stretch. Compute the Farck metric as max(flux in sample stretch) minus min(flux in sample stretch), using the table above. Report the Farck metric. 0.012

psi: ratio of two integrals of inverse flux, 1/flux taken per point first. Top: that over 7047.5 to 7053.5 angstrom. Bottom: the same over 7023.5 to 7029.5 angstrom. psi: 1.011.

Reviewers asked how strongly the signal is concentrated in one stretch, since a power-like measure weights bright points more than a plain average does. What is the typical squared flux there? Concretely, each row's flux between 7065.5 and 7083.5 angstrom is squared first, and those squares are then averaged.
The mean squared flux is 1.11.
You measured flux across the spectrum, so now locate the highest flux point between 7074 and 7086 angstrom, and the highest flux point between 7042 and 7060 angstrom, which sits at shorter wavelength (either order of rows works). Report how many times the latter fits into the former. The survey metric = 1.00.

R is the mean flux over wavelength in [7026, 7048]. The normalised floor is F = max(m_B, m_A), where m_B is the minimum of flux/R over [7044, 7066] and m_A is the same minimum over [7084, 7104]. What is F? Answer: 0.986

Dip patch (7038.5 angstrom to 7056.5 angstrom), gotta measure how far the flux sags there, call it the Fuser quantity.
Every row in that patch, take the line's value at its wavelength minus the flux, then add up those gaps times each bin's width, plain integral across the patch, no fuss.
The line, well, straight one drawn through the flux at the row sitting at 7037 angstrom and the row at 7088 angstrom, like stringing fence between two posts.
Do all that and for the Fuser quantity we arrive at 0.14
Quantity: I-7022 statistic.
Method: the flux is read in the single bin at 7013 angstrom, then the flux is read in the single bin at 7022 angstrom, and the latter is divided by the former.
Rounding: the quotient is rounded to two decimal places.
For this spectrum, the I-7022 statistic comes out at 0.98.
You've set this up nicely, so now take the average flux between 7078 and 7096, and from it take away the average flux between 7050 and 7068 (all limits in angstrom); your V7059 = -0.0017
